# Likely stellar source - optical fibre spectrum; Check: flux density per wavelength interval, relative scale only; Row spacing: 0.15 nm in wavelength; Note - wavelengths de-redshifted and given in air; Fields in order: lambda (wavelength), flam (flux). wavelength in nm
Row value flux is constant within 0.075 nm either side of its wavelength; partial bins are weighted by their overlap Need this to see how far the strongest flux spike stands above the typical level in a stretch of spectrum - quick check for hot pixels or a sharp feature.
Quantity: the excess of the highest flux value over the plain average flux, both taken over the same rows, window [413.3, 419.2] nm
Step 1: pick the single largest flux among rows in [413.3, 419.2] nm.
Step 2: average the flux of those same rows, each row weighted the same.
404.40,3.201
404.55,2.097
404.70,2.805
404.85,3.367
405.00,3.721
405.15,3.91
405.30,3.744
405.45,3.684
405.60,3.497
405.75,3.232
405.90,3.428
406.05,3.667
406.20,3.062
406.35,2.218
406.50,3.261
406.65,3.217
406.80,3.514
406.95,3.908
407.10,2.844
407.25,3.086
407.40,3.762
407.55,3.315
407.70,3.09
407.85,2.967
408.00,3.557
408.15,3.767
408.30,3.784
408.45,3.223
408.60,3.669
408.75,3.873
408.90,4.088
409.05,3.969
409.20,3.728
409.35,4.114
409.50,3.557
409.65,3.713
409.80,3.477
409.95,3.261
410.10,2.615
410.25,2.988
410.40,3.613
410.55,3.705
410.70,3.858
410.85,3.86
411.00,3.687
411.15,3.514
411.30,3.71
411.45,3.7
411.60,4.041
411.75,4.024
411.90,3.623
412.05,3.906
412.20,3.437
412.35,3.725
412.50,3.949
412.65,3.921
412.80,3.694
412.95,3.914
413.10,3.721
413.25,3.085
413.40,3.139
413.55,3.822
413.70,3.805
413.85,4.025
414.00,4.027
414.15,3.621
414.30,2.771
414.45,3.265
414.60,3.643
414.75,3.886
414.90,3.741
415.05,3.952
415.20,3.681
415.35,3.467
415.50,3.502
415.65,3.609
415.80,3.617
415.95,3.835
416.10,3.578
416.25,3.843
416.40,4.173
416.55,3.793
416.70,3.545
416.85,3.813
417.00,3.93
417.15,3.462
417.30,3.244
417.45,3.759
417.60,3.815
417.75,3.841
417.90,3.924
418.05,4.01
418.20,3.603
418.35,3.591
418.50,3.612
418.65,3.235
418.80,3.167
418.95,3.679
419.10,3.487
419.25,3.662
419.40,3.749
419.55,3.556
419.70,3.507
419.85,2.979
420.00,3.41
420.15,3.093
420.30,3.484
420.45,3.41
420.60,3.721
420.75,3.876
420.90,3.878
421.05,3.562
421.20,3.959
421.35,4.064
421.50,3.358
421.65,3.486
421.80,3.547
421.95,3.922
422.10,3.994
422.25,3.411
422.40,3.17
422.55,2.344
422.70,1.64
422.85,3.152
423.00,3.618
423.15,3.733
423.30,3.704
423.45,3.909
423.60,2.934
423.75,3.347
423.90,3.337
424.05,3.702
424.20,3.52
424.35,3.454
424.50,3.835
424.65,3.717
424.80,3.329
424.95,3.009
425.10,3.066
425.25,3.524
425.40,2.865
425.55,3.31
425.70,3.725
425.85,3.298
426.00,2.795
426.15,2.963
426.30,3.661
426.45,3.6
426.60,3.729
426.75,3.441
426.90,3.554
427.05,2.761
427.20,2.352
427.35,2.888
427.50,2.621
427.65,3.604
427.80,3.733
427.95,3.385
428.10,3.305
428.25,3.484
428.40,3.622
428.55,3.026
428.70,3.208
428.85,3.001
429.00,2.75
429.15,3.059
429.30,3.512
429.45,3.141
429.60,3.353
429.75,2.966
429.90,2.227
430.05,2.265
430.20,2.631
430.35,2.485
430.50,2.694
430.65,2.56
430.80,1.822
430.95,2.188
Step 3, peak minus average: 0.52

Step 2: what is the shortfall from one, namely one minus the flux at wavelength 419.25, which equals -2.7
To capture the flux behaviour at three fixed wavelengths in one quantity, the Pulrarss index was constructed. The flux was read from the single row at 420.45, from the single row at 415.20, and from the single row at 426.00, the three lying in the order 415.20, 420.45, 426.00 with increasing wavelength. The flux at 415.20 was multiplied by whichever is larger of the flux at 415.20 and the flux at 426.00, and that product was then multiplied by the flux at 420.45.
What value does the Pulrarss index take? 46.2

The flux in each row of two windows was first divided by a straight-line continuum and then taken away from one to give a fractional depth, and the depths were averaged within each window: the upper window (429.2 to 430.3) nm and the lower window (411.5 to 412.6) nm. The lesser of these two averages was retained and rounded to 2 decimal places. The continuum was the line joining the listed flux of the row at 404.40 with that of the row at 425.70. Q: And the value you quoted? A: -0.13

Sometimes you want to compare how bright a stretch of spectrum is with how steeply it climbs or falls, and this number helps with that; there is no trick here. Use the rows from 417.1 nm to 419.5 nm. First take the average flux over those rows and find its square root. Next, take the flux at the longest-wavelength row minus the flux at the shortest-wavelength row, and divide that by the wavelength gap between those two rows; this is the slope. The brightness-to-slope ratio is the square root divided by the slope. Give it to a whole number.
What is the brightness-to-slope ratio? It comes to 15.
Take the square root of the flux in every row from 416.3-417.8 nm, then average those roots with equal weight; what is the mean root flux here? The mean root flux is 1.93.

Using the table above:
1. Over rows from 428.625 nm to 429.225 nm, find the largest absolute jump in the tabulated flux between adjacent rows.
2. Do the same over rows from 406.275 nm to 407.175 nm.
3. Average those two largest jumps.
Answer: 0.69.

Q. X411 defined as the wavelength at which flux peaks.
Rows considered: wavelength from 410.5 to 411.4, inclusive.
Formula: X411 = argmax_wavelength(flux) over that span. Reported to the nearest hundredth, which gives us 410.85 nm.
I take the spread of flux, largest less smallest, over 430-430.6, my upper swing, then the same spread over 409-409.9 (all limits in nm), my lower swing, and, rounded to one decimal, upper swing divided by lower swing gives 0.7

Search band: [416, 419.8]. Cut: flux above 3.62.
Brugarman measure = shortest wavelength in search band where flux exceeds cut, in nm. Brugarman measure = 416.25 nm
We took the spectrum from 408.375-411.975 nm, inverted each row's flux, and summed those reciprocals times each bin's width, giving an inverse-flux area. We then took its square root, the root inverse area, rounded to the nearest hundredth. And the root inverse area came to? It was 1.00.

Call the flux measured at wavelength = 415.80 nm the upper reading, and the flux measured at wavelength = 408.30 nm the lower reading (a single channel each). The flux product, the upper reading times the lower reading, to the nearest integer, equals 14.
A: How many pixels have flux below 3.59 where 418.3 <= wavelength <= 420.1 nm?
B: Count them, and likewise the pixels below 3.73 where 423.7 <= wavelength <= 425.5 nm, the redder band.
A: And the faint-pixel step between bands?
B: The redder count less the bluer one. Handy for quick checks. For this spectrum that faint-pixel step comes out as 4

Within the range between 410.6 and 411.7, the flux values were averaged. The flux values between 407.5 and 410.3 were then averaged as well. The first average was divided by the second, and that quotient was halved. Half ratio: 0.536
